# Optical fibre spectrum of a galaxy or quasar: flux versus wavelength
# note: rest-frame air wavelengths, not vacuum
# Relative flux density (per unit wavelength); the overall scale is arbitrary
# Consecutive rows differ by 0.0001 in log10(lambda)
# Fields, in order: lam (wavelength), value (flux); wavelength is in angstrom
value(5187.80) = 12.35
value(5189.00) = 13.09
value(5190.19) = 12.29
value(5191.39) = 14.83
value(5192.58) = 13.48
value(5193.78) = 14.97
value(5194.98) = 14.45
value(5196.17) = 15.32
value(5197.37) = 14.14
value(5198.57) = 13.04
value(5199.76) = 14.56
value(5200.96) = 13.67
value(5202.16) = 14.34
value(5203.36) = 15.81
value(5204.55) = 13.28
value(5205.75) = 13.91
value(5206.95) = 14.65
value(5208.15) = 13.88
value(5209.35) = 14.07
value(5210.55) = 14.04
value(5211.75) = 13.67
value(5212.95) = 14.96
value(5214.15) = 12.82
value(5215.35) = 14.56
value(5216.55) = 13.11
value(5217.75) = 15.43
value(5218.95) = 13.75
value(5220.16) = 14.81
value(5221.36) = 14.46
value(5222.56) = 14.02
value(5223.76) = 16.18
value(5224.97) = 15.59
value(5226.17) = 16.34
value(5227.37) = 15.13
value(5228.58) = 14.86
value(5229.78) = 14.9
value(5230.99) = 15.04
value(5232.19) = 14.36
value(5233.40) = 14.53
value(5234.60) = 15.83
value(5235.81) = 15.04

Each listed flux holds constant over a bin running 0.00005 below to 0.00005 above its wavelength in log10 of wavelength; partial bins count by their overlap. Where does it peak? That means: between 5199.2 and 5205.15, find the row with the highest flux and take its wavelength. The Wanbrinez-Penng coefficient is 5203.36 angstrom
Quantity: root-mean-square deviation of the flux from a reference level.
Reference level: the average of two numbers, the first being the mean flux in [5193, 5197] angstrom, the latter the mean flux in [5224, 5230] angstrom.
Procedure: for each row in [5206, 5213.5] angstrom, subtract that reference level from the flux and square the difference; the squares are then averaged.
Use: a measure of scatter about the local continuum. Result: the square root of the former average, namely 1.0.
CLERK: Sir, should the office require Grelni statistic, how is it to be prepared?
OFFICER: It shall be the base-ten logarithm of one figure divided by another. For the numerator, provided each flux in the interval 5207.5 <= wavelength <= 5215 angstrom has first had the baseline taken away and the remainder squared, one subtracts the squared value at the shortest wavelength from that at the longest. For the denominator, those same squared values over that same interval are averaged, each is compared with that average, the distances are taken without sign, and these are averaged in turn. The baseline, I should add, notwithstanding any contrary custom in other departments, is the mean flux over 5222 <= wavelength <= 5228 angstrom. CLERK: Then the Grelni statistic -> 0.47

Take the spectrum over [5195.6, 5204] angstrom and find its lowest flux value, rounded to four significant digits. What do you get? 13.04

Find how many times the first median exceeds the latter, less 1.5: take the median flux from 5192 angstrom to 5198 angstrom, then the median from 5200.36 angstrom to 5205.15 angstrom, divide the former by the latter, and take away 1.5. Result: -0.468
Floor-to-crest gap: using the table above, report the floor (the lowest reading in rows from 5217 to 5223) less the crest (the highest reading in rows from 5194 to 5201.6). -1.6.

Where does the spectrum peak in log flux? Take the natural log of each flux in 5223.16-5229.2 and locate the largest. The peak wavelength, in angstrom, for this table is 5226.17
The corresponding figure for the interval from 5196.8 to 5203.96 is 5203.36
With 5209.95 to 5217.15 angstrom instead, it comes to 5212.95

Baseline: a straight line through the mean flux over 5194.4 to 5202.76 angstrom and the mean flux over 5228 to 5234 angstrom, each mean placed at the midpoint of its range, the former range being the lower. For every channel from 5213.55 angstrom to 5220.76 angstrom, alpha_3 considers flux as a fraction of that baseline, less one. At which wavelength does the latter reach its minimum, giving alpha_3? 5214.15 angstrom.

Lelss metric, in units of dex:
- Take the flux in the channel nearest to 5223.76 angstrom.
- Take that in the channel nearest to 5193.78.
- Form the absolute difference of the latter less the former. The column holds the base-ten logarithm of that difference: 0.1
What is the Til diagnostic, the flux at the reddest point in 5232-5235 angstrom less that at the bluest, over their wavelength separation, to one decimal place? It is 0.6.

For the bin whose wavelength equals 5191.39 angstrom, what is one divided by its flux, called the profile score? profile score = 0.067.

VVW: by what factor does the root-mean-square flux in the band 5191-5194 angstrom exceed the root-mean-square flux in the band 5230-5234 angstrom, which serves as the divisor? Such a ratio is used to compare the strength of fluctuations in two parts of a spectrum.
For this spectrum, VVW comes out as 0.99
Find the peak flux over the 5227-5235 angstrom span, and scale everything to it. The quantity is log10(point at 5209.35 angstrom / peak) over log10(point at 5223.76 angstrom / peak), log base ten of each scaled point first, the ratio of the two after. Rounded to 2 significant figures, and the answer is -5.4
